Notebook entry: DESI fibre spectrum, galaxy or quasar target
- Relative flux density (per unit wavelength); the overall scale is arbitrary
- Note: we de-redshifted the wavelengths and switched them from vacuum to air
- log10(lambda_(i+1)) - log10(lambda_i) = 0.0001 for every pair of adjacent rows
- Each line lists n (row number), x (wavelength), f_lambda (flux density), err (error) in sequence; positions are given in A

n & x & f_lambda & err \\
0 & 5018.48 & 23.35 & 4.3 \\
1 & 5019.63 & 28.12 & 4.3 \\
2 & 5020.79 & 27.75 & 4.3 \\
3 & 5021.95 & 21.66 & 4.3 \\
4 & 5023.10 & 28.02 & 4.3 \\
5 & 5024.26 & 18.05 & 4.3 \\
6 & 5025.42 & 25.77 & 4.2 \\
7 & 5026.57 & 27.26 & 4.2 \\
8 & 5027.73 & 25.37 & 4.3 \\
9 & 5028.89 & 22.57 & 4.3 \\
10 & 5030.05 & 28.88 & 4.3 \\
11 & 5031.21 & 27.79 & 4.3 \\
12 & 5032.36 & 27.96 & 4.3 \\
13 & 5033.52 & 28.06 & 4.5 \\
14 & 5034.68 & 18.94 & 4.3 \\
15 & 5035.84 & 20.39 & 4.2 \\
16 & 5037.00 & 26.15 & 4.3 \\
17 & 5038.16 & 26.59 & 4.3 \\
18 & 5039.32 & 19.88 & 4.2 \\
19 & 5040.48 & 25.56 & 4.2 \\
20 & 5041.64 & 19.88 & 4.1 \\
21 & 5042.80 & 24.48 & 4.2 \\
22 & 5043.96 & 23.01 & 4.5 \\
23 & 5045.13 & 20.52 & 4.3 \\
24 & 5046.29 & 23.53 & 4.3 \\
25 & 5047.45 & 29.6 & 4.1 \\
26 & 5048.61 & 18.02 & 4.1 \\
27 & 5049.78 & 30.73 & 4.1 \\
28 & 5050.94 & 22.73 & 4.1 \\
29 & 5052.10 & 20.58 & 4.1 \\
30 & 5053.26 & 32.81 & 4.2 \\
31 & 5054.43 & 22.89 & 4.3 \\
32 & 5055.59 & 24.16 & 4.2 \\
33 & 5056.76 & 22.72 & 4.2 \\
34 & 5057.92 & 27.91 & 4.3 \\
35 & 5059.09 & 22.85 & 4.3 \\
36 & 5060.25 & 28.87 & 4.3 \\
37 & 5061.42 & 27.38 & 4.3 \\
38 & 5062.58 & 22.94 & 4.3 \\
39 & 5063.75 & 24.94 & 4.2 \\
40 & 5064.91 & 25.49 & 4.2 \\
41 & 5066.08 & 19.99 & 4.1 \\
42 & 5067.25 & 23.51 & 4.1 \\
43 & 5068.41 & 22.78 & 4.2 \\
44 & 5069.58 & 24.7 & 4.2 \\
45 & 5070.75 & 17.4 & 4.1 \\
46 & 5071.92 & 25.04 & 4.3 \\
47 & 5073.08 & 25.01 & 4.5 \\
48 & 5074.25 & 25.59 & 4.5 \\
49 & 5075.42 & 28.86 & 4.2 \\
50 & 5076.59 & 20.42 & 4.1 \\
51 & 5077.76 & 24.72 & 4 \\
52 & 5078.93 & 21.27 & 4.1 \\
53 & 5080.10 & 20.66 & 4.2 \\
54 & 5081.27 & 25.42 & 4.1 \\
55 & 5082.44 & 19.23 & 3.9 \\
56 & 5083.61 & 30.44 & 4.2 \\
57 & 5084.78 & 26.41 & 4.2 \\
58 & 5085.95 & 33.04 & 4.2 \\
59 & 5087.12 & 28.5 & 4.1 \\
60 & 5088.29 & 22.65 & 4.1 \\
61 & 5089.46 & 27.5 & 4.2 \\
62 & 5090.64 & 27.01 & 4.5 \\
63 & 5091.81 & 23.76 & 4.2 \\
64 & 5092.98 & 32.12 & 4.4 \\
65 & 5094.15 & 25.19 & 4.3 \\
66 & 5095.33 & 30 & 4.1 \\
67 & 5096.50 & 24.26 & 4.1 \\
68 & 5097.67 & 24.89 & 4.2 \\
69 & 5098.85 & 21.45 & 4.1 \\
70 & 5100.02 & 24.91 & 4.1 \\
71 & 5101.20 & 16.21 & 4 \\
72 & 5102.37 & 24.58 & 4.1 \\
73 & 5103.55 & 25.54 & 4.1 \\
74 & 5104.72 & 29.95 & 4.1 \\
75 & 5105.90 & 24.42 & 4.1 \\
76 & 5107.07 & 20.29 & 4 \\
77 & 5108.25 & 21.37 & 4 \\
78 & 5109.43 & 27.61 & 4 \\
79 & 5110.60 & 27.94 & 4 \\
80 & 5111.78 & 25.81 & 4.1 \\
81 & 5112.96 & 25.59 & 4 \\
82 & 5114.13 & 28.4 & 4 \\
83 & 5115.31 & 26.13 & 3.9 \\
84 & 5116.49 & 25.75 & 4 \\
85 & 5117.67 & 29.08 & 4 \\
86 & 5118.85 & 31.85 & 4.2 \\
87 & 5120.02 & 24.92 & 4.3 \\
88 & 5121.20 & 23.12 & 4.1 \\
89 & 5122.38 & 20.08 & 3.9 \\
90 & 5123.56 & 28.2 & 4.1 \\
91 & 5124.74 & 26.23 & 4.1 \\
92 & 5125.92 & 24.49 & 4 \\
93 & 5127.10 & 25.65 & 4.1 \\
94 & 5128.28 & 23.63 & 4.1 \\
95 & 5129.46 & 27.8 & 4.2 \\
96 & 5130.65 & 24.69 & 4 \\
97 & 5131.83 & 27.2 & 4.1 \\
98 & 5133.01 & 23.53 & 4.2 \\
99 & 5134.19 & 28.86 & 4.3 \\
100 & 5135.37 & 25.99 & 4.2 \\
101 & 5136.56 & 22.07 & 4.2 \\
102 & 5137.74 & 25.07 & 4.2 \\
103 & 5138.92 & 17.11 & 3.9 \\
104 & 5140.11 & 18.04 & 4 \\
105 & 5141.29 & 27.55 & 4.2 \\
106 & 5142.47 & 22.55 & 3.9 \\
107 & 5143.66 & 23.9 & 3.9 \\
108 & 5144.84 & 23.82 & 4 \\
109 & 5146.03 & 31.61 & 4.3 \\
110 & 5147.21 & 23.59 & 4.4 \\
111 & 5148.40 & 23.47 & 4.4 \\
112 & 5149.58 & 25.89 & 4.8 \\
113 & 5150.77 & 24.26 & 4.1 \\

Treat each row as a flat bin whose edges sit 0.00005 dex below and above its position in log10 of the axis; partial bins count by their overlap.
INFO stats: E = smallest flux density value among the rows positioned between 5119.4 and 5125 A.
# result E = 20.08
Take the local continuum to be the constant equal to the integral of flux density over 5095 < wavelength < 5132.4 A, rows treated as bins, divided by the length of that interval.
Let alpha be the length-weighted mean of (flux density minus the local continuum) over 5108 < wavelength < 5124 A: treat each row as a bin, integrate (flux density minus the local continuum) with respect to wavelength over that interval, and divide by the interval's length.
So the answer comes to 0.9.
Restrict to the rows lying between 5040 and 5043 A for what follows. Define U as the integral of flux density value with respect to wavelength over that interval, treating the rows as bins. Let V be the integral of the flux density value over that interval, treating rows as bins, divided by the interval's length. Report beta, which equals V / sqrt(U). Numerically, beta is 2.77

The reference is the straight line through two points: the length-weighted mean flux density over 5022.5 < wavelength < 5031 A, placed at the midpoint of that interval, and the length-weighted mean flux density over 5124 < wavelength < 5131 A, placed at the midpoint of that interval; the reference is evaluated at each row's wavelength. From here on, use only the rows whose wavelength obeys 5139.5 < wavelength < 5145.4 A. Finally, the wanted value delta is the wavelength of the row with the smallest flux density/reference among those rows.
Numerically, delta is 5140.11 A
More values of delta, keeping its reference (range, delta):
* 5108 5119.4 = 5108.25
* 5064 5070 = 5066.08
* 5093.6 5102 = 5101.20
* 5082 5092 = 5082.44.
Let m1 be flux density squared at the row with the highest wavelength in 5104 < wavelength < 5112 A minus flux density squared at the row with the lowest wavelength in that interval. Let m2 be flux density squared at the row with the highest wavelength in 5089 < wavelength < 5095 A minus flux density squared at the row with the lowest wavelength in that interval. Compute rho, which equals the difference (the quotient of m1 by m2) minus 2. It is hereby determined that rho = -0.1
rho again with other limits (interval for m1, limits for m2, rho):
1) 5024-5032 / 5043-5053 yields -6.2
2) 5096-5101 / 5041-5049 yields -2.5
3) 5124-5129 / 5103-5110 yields -3.2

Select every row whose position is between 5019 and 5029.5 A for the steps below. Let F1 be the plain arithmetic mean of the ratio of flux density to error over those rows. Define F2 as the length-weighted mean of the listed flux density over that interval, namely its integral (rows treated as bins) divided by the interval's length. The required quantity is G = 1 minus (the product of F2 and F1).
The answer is -145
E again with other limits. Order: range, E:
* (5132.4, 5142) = 17.11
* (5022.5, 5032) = 18.05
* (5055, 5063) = 22.72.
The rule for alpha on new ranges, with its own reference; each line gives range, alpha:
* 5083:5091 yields 2.6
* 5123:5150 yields -0.5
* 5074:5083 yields -2.1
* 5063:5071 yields -2.4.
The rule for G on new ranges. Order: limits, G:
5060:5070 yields -141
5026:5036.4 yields -147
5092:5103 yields -147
